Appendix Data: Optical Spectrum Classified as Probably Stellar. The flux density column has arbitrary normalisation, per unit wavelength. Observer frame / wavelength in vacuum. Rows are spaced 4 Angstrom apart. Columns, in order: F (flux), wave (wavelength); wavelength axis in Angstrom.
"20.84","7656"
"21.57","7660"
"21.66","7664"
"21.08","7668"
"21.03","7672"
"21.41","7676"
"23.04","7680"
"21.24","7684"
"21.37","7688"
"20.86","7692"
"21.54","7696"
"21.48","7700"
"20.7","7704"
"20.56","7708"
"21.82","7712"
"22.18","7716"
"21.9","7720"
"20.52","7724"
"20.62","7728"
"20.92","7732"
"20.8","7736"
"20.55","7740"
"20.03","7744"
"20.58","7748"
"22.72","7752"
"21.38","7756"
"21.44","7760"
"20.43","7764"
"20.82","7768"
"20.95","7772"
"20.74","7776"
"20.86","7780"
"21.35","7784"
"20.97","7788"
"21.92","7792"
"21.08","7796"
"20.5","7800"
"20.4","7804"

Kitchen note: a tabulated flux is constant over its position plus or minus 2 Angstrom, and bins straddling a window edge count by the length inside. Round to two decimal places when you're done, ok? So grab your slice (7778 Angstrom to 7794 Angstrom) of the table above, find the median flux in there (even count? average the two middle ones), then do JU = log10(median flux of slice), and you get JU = 1.33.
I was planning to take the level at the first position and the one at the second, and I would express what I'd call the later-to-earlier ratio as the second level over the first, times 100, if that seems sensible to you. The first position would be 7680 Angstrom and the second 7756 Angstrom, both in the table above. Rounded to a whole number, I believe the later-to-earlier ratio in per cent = 93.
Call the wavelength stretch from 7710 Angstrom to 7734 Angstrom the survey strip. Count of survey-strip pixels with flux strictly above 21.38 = 3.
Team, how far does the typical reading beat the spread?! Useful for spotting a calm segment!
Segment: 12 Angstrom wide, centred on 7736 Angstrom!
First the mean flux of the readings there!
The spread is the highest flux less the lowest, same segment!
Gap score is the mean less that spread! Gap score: 20.4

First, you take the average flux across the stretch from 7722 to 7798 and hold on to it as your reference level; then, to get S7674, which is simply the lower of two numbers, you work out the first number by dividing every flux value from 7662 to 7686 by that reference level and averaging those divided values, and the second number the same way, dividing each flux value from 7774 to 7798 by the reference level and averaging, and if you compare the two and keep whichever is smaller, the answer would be 1.008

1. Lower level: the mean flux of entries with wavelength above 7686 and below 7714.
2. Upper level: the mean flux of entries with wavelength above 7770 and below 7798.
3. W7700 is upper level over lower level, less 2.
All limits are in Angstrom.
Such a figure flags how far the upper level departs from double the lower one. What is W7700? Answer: -1.00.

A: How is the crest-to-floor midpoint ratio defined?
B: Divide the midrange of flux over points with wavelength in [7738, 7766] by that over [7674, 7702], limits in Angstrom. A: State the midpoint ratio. 0.974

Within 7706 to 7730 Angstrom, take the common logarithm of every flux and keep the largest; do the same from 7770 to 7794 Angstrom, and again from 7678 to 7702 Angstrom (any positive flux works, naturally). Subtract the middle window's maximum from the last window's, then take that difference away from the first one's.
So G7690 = 1.32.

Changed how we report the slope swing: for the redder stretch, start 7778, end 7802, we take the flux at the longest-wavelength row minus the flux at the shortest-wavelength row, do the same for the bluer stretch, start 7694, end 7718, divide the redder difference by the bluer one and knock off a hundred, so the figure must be -100.6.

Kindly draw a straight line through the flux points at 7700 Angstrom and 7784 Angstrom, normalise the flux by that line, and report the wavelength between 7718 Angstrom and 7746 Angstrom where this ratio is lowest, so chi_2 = 7744 Angstrom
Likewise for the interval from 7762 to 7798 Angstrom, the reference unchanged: 7764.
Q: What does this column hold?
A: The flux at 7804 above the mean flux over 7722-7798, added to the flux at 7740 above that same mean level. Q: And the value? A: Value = -1.0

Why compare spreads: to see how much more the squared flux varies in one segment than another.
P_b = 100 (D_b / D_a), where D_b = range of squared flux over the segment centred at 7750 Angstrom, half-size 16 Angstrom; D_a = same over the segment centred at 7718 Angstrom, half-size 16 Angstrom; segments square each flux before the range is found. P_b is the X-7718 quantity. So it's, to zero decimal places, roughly 162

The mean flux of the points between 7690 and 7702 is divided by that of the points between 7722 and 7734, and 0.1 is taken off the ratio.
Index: 0.93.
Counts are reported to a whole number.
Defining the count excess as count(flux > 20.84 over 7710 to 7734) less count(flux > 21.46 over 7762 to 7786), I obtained 4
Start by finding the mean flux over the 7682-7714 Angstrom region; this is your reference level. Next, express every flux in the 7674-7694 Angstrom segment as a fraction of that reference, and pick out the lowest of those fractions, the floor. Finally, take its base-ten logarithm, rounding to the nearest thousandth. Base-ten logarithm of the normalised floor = -0.007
